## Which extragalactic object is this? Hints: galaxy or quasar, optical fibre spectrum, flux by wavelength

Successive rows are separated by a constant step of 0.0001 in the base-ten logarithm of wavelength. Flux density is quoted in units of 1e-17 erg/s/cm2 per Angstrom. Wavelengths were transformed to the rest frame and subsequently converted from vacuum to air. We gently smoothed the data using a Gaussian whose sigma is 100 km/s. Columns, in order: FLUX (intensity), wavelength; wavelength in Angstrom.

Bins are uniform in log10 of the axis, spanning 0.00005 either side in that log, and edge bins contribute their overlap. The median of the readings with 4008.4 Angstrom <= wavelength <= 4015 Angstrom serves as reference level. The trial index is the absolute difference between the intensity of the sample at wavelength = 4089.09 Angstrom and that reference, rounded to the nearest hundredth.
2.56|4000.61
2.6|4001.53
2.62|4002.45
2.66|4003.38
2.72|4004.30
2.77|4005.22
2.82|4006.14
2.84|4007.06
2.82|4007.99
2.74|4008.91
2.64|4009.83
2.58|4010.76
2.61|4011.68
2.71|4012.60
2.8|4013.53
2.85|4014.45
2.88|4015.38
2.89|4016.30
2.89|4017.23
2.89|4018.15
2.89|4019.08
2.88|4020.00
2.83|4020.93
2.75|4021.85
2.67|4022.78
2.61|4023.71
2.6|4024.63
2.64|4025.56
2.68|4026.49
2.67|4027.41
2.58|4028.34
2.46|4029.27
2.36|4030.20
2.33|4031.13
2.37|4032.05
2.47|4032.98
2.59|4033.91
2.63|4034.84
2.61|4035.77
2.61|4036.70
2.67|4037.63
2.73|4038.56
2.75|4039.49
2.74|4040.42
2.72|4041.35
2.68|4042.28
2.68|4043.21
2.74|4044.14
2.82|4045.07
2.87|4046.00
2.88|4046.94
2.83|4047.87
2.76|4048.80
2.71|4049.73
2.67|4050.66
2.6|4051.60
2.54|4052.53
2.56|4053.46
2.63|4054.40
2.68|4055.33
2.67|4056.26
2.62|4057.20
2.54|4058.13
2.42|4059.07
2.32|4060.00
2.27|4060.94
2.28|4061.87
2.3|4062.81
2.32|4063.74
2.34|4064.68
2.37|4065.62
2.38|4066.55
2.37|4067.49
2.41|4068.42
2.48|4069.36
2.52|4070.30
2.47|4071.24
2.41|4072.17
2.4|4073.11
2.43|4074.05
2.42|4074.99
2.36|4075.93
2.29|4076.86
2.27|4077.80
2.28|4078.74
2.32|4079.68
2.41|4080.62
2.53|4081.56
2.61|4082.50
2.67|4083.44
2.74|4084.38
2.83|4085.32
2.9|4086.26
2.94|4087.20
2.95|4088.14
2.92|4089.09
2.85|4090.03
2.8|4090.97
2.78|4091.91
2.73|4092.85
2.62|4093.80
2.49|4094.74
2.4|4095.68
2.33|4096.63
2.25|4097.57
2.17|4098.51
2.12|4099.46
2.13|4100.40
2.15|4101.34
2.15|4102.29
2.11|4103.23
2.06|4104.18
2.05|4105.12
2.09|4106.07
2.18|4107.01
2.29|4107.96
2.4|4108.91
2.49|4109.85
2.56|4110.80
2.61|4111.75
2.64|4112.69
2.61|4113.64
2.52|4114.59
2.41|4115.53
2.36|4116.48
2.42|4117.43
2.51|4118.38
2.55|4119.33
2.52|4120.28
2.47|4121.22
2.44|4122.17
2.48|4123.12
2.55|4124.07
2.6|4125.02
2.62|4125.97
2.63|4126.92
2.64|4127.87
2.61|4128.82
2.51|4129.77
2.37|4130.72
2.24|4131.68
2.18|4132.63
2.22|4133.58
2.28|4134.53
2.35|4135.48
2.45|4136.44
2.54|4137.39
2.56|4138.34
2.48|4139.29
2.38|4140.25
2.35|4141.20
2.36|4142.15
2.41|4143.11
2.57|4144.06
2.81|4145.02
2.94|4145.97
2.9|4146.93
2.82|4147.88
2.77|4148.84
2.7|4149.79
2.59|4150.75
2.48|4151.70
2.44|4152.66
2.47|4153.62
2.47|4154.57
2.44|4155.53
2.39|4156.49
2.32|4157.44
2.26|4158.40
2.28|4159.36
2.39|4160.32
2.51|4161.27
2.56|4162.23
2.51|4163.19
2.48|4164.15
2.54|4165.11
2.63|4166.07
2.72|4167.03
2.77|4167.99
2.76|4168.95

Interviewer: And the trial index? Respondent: 0.21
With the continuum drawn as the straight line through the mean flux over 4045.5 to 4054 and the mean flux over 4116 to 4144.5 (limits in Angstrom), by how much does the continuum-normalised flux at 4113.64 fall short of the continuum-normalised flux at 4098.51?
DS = -0.19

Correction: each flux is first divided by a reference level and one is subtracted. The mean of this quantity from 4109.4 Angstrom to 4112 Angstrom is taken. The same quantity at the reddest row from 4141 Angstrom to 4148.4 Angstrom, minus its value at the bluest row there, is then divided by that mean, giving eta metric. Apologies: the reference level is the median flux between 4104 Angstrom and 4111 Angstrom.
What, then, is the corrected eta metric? 1.5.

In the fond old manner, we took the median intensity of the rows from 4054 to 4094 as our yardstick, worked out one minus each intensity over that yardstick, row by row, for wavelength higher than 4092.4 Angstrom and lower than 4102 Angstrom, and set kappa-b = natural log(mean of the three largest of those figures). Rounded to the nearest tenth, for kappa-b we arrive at -2.0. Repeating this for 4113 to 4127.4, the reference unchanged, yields -3.5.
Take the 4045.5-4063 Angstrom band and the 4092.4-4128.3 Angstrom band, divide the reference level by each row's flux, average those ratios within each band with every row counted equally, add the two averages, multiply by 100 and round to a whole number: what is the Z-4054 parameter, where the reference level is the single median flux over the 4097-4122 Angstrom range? 192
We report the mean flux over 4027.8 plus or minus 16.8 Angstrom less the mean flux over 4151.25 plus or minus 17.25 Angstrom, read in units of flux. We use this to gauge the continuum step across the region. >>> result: 0.15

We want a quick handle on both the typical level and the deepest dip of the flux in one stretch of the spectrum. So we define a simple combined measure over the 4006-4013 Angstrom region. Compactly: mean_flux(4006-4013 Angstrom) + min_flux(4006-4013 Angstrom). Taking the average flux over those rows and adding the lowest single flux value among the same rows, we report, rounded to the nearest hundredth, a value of 5.30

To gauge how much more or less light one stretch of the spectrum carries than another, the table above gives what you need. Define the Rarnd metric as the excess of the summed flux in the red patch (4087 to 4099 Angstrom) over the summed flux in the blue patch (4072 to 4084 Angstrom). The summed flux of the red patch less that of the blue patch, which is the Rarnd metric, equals 2.8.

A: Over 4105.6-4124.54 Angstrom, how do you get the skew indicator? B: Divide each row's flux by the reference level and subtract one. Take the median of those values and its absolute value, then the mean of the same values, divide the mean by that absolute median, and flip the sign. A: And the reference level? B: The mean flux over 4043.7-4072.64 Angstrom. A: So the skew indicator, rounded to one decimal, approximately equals 1.5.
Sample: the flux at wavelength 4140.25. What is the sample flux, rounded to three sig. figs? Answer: 2.38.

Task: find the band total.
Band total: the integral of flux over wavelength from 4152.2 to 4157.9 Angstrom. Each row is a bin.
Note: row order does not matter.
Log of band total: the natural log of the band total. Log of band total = 2.63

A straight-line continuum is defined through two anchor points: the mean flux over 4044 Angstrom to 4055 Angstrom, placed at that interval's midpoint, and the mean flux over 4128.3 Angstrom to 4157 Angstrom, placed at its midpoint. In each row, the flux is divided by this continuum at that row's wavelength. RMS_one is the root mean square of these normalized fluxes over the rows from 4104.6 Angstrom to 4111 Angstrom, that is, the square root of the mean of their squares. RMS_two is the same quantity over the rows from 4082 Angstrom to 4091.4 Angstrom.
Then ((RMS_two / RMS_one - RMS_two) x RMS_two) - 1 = -0.860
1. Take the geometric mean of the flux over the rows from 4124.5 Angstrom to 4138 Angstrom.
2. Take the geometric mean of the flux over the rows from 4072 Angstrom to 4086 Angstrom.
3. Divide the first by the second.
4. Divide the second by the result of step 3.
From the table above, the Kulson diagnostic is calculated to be 2.5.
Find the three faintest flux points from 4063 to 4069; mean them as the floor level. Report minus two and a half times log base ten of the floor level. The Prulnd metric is -0.92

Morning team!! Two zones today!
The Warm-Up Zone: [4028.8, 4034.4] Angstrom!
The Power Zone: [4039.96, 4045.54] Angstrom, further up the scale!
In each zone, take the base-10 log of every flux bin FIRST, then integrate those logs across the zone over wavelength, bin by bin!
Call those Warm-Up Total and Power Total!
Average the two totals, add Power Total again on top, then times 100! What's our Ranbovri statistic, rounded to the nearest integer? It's 473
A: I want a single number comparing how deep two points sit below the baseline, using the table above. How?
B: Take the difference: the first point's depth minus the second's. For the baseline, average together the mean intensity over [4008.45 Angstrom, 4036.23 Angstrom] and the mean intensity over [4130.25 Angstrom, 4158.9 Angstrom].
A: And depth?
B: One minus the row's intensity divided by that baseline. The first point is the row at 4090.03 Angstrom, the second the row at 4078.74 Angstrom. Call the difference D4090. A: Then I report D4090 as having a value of -0.22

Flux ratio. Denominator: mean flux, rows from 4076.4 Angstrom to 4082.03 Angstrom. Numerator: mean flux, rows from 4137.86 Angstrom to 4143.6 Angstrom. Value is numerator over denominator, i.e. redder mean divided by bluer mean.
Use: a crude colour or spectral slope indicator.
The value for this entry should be 1.03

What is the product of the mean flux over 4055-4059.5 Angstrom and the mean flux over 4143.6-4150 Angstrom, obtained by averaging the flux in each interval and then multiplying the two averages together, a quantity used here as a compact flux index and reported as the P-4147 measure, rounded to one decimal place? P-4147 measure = 7.2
